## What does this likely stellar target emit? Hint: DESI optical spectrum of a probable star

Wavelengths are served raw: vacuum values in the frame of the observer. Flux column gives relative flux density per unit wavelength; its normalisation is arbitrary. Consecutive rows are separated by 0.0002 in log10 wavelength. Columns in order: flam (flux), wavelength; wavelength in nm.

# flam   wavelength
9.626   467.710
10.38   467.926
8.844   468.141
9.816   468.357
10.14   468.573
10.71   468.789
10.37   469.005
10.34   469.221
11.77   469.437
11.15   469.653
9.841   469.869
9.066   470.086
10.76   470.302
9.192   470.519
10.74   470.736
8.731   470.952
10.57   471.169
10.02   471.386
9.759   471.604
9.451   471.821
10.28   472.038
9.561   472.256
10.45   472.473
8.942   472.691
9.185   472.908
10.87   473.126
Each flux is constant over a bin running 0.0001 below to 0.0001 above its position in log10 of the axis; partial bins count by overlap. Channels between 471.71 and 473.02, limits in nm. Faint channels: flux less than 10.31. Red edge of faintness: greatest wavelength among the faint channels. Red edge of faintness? 472.908 nm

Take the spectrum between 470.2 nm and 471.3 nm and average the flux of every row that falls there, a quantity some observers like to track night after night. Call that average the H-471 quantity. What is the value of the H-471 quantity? 10.0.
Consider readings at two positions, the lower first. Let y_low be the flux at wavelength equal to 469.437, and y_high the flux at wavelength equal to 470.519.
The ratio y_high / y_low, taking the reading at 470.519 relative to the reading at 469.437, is 0.78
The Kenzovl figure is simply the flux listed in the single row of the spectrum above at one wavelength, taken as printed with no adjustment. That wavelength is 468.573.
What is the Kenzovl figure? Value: 10.14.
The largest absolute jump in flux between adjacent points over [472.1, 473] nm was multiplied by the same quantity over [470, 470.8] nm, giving 2.6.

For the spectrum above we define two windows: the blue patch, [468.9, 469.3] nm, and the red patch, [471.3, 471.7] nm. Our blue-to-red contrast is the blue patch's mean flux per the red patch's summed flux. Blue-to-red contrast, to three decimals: 0.524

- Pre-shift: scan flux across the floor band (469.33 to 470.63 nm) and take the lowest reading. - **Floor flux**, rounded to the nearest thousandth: 9.066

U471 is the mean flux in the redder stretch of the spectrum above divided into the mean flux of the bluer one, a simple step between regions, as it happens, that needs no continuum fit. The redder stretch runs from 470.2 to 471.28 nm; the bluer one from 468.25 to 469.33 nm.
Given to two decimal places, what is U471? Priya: 1.03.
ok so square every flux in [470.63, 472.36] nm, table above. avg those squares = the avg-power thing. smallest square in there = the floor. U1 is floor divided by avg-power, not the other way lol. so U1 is 0.777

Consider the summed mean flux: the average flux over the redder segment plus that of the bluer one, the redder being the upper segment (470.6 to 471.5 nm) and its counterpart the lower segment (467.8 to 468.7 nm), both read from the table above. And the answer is 19.8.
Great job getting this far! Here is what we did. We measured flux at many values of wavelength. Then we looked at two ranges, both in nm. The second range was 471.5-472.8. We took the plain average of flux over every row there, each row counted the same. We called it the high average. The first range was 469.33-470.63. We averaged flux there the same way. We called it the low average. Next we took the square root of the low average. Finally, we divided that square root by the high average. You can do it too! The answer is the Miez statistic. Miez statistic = 0.329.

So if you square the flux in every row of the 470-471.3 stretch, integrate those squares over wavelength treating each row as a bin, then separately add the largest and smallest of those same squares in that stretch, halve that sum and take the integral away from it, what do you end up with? -31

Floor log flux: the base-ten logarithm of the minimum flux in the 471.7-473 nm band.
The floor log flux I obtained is 0.951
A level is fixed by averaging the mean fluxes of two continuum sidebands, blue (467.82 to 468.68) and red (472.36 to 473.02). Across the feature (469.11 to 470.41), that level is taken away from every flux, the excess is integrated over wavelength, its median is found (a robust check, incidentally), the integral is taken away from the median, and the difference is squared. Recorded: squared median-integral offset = 0.034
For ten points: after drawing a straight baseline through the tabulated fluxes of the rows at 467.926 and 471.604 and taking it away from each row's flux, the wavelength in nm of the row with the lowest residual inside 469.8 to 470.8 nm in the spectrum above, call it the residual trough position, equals 470.086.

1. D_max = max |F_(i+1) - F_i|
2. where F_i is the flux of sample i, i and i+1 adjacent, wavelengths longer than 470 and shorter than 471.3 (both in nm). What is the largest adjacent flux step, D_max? 2.01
